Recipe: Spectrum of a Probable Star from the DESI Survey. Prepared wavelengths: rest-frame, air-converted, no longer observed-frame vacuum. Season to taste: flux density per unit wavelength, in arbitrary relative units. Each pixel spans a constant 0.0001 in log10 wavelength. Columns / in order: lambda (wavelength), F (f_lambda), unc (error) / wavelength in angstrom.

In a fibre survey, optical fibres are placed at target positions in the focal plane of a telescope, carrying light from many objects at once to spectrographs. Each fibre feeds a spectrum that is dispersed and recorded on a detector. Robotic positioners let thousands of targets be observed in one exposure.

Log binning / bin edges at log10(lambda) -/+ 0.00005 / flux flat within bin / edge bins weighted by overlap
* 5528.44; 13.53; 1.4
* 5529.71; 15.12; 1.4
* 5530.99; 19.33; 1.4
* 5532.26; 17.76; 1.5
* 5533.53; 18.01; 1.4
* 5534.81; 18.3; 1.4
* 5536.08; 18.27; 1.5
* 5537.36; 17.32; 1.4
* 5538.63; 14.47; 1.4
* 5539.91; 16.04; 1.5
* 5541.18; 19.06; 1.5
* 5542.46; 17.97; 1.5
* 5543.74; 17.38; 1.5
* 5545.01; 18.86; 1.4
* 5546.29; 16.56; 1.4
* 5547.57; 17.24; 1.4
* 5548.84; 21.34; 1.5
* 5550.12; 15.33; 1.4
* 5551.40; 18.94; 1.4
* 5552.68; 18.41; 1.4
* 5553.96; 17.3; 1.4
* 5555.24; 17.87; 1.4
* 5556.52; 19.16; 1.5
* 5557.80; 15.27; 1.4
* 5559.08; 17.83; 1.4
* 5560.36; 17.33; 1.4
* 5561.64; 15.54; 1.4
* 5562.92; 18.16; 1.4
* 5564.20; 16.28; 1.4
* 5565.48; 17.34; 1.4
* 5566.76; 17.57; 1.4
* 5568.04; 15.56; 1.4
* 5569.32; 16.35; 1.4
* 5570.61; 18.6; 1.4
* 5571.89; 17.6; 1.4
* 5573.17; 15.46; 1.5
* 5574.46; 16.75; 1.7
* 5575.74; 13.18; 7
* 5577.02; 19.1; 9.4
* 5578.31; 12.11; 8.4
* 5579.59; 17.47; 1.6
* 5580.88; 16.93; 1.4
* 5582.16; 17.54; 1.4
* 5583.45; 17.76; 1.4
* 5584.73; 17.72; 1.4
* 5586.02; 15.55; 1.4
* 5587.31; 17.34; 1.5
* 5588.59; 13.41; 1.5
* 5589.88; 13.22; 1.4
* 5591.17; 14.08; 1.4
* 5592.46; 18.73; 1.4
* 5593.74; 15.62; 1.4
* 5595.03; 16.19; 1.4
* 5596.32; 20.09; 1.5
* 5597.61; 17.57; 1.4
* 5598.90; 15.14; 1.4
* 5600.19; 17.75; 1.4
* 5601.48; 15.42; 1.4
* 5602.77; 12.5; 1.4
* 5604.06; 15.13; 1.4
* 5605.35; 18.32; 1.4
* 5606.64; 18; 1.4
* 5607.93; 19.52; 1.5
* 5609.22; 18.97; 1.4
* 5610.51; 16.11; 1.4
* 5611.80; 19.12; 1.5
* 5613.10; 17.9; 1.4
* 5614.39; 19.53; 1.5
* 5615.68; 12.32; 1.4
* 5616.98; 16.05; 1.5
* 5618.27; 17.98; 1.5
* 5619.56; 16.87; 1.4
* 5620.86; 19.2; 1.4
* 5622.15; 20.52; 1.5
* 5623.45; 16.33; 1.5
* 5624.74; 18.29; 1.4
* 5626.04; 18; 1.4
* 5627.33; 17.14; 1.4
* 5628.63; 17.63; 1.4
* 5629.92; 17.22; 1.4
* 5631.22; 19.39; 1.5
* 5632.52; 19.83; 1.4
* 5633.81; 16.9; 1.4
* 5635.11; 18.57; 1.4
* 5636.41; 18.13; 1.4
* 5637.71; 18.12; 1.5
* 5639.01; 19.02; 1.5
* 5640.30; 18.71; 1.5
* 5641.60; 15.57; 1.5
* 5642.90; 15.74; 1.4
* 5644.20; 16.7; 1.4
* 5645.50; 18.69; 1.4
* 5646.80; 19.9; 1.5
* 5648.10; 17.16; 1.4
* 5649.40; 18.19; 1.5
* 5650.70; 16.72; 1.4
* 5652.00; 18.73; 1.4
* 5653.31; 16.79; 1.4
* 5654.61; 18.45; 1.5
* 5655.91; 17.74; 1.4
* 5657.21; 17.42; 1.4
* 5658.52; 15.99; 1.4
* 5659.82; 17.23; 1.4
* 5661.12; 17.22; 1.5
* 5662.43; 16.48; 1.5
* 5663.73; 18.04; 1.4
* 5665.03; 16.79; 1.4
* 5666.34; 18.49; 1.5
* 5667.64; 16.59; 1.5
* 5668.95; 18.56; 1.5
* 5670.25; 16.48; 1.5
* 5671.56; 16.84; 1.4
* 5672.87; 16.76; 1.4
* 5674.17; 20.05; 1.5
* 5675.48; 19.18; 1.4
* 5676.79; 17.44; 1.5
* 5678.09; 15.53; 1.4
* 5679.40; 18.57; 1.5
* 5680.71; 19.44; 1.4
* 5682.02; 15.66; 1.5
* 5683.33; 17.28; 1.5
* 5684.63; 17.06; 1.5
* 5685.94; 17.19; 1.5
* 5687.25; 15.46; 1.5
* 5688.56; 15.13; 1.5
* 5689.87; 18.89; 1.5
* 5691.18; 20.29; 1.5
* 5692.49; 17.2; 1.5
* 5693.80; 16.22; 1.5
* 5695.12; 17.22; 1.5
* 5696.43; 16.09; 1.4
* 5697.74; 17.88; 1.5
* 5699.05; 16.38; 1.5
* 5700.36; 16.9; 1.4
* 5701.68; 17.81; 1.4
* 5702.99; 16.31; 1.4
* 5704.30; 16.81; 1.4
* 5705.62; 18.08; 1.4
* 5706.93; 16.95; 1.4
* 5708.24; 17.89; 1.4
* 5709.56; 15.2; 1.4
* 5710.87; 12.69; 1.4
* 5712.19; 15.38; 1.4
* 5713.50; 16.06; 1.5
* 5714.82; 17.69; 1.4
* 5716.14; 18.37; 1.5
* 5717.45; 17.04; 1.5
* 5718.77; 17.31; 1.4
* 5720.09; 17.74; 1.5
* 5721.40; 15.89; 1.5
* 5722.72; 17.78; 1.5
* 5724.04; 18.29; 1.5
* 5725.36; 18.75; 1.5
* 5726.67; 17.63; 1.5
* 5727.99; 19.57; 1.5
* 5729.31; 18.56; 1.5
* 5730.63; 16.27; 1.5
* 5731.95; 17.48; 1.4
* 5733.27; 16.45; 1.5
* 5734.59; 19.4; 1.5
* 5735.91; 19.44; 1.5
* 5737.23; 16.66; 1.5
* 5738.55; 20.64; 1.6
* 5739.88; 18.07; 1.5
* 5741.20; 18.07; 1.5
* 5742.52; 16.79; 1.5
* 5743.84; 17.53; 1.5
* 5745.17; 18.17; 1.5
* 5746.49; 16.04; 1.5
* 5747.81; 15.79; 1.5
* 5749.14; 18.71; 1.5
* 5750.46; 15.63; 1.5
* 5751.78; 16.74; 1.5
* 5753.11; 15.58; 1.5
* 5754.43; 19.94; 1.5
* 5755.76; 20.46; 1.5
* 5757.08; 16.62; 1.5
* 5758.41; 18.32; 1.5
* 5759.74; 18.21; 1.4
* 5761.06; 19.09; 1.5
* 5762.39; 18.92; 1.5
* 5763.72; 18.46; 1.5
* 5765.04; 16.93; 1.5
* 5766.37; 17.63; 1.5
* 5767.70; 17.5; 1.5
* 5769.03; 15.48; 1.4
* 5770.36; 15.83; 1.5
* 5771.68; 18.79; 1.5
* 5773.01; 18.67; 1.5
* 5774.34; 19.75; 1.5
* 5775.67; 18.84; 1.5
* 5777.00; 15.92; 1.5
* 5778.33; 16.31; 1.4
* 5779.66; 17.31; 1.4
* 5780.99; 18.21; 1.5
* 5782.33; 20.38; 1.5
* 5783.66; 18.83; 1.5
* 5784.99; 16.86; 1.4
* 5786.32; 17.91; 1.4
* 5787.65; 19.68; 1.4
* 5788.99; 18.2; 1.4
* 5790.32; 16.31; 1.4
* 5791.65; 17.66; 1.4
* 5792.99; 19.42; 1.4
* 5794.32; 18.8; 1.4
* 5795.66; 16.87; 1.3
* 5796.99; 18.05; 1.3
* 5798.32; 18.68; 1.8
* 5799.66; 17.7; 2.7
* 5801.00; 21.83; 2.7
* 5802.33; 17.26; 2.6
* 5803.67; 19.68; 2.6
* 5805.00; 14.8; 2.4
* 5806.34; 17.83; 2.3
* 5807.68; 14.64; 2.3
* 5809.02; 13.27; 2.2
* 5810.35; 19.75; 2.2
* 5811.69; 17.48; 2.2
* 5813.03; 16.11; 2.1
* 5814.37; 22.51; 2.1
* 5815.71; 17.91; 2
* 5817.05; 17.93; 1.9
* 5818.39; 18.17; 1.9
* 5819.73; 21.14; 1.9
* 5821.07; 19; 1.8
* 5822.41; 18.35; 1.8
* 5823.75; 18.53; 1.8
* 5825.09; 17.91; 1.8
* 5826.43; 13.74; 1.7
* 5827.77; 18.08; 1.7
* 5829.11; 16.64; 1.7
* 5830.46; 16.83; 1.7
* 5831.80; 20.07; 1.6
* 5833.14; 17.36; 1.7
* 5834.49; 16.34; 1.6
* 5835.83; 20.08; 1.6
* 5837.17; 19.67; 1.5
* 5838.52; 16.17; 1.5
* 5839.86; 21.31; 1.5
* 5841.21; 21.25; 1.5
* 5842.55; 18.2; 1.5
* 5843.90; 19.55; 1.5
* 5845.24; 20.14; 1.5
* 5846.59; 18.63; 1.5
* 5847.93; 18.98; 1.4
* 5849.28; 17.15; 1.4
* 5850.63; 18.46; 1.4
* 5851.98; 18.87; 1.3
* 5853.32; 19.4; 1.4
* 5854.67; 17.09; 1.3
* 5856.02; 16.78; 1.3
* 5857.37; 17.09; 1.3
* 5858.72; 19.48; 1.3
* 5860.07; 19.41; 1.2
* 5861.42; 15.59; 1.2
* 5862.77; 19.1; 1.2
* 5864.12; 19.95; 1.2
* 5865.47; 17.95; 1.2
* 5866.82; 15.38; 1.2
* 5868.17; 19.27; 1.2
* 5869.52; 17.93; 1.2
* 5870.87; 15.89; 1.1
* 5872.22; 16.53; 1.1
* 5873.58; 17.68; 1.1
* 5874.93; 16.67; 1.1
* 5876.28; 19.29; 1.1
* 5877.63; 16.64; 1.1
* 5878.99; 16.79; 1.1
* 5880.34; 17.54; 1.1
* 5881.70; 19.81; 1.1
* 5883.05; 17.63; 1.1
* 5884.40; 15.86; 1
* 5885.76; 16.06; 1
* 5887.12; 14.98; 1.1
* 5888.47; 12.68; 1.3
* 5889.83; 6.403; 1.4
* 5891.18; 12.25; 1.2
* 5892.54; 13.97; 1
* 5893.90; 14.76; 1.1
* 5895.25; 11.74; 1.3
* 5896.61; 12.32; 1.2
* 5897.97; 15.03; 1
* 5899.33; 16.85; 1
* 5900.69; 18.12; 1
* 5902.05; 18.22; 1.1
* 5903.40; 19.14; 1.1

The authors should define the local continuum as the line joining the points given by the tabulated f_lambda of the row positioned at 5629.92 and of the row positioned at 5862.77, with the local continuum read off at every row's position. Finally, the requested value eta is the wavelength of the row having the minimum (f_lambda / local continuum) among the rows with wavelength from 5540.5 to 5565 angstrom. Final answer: 5557.80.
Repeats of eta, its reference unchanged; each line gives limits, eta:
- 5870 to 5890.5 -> 5889.83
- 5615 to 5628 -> 5615.68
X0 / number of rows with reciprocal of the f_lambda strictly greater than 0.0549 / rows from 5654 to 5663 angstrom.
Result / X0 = 6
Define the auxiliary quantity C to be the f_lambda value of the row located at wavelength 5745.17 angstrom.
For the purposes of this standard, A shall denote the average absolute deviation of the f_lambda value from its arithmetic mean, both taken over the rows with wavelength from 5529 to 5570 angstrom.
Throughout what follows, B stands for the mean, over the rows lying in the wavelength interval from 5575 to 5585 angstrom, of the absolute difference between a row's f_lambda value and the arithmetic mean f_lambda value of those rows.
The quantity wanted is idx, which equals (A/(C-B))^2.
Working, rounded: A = 1.14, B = 1.9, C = 18.17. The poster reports 0.0049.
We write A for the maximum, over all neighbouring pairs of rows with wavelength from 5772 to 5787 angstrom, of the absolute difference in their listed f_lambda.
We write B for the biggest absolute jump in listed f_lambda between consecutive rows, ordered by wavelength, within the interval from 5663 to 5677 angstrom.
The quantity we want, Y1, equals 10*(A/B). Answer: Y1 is 9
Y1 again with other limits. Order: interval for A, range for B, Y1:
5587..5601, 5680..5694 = 12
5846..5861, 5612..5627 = 3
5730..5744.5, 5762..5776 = 13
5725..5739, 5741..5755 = 9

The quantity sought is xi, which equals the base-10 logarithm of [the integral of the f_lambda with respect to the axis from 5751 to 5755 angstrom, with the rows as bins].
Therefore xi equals 1.84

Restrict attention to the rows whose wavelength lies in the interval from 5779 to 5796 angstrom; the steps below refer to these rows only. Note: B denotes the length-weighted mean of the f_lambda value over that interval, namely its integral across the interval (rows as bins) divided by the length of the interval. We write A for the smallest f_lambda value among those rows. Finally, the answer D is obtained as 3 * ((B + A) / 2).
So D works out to 52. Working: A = 16.31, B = 18.2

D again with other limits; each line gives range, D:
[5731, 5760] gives 50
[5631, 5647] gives 50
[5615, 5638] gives 45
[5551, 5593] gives 43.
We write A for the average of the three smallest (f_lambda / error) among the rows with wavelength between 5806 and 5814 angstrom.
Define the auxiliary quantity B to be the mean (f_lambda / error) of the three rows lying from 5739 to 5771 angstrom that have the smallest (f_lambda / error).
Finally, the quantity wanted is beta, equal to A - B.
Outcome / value -4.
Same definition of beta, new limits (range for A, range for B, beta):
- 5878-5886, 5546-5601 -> 14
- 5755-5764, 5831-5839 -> 1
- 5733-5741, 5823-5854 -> 2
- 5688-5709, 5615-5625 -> 0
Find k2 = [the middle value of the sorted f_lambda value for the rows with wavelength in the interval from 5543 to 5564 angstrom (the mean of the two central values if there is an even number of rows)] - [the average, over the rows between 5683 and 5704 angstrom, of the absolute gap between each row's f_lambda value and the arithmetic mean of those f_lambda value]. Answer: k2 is 16.7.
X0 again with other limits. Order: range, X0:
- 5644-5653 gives 4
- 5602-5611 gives 4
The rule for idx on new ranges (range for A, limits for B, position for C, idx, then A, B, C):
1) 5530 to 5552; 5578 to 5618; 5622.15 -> 0.0041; 1.19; 1.9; 20.52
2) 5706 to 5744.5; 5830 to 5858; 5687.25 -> 0.0065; 1.14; 1.3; 15.46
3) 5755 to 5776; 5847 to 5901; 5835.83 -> 0.0035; 1.07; 2.0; 20.08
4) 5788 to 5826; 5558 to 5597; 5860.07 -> 0.0059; 1.37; 1.5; 19.41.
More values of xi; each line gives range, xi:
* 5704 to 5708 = 1.84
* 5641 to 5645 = 1.81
